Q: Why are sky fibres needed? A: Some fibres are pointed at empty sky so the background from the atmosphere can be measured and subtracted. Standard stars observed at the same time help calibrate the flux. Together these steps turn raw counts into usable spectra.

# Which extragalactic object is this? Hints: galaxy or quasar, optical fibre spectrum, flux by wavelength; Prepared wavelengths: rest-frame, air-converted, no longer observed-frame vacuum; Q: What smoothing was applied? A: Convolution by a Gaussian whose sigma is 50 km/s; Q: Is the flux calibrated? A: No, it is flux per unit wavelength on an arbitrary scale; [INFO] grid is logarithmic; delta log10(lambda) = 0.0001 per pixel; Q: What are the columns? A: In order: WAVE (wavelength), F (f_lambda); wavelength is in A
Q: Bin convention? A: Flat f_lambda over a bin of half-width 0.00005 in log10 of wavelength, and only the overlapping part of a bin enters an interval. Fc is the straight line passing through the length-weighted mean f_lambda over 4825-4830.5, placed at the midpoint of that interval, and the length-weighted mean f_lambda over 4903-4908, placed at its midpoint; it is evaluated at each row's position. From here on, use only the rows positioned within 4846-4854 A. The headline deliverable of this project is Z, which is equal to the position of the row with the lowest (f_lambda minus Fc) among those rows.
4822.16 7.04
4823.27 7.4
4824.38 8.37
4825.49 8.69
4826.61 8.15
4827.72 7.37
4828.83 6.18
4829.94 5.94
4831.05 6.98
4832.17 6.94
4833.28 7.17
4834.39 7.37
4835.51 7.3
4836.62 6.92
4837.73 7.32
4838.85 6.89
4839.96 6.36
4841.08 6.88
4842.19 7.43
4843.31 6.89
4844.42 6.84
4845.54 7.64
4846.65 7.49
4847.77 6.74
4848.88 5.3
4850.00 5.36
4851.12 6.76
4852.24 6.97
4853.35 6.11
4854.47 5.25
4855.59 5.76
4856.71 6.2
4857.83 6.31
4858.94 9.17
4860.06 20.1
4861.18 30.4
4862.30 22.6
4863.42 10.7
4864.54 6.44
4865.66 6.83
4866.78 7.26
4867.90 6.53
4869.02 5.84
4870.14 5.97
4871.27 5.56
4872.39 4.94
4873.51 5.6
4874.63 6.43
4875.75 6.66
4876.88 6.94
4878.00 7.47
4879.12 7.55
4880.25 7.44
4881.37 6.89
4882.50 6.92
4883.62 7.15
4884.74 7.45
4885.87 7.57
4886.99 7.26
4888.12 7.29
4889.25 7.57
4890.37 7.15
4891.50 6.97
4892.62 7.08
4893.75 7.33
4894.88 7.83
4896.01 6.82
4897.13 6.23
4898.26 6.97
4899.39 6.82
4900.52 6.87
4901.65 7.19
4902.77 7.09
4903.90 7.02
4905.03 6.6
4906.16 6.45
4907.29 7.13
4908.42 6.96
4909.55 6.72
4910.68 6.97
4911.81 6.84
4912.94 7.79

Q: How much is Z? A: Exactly 4848.88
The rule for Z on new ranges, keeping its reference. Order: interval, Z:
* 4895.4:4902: 4897.13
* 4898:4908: 4906.16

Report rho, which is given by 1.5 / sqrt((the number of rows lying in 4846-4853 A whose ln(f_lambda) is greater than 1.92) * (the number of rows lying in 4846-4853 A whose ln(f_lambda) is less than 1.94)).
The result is 0.53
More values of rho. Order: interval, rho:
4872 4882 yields 0.27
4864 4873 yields 0.40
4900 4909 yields 0.35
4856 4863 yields 0.53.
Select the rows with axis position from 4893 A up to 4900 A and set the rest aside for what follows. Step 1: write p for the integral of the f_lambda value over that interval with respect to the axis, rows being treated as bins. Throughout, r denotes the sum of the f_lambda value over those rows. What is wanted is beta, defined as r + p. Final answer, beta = 91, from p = 49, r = 42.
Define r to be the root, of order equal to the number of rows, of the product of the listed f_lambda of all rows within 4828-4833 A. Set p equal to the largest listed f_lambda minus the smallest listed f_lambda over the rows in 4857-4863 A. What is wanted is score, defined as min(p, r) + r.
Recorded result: 13.0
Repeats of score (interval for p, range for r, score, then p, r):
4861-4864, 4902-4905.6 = 13.8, 20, 6.90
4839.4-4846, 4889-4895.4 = 8.6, 1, 7.32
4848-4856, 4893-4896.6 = 9.0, 2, 7.32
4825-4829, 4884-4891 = 9.9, 3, 7.38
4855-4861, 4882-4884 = 14.1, 14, 7.03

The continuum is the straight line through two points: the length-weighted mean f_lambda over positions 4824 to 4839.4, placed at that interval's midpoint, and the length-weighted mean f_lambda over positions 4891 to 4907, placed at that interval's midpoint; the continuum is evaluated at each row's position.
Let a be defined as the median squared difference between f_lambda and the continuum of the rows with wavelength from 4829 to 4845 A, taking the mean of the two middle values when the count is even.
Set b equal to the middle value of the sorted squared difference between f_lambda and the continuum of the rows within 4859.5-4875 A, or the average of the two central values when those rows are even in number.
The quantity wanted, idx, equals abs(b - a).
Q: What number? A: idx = 1.75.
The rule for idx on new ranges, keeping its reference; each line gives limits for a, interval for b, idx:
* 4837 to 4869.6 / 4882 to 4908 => 0.39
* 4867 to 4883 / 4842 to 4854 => 0.13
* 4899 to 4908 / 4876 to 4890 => 0.09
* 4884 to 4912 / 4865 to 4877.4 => 0.36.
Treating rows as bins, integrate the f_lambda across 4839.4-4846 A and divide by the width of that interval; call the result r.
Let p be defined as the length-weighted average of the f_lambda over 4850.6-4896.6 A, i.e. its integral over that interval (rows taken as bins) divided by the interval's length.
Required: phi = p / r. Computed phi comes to 1.2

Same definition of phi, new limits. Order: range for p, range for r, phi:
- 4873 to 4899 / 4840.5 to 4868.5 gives 0.8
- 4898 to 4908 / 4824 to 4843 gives 1.0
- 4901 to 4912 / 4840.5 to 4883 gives 0.9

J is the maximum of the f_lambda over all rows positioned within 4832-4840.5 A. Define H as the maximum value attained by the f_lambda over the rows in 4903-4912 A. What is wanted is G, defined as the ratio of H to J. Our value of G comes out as 0.97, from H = 7.13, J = 7.37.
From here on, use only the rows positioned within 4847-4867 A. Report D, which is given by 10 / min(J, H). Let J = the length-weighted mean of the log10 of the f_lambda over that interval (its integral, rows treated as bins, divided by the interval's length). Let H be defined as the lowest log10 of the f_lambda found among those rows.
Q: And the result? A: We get 13.9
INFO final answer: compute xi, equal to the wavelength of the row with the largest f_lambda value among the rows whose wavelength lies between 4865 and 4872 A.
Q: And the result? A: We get 4866.78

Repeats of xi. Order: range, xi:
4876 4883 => 4879.12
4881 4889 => 4885.87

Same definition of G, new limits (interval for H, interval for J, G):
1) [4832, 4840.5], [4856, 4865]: 0.24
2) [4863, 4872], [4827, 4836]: 1.45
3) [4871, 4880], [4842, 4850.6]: 0.99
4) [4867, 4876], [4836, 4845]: 0.90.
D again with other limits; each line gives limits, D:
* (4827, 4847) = 12.9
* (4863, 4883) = 14.4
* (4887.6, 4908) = 12.6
